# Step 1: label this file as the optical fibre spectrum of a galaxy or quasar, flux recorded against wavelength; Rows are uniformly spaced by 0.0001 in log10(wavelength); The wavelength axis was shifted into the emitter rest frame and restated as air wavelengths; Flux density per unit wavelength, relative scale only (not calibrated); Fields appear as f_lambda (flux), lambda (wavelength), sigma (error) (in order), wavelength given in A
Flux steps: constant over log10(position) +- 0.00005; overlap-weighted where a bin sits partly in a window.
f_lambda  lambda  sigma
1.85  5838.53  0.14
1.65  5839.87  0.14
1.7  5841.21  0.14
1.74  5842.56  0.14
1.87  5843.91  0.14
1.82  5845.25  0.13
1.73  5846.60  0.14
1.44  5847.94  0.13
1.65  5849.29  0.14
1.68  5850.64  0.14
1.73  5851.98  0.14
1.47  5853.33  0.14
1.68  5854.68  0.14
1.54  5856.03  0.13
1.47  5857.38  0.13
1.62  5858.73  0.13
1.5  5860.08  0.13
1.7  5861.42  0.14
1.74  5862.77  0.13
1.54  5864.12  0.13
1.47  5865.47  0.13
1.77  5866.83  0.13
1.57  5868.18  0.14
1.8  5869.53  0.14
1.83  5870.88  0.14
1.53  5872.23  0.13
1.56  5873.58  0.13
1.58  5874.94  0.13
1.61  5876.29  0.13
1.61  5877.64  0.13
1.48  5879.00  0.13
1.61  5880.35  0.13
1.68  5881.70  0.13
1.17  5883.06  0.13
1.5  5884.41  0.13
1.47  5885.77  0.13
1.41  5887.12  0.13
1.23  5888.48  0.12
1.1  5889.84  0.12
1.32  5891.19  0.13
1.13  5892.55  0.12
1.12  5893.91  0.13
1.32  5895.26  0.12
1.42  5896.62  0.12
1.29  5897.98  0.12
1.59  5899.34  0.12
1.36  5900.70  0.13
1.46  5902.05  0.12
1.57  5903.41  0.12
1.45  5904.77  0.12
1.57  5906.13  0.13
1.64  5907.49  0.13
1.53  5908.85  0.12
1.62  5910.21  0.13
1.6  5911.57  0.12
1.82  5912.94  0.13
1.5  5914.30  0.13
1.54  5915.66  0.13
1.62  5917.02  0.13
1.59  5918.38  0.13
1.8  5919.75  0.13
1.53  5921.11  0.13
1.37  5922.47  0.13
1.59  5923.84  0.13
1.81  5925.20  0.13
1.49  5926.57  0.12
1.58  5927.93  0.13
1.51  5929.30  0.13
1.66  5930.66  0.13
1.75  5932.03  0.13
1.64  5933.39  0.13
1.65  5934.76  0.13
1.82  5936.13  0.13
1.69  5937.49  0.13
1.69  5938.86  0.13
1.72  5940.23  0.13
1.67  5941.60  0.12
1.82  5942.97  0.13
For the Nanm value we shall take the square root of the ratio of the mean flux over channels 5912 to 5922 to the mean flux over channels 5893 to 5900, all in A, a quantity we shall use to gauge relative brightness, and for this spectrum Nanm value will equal 1.10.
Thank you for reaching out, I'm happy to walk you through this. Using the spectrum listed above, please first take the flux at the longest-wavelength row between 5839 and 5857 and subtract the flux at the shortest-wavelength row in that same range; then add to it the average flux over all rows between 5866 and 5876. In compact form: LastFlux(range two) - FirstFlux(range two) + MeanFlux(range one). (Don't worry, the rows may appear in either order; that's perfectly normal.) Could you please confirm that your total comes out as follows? 1.55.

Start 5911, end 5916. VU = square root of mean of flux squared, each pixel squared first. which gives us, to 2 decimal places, 1.62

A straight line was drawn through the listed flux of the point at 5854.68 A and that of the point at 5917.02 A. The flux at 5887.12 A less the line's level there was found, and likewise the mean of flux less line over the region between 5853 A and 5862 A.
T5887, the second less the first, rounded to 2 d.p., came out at 0.13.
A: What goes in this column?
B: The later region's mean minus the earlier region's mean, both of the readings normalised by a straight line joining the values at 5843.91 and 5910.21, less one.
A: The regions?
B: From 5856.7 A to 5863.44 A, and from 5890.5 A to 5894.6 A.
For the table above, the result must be -0.18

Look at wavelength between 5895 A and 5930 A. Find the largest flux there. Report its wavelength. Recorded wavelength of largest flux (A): 5912.94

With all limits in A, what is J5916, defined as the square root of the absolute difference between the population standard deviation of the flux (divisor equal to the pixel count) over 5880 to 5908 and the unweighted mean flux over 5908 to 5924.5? 1.190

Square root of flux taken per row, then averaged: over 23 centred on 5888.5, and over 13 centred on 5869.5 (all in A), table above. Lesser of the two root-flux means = 1.17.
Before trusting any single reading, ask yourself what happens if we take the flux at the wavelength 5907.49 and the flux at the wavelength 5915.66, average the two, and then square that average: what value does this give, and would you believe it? 2.53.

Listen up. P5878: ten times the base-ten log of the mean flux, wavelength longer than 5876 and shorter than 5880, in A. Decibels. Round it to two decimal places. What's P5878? 1.95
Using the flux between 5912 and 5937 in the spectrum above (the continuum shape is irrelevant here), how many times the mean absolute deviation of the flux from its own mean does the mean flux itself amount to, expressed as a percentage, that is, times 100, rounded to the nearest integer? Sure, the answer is 1555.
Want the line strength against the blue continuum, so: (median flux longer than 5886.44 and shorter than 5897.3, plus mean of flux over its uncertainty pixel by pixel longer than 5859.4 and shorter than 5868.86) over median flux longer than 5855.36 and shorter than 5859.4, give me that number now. 8.7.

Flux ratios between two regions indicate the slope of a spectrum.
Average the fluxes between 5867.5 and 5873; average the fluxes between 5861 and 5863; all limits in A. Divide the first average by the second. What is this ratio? 0.98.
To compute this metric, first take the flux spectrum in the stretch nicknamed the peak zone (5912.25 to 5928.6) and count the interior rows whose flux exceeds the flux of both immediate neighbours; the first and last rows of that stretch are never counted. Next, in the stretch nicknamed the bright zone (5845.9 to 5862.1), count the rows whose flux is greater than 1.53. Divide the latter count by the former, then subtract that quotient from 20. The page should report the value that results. 17.3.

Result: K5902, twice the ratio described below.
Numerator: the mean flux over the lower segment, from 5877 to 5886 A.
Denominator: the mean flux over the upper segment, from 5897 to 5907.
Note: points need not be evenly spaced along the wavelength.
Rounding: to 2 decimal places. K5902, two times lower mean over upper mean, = 2.04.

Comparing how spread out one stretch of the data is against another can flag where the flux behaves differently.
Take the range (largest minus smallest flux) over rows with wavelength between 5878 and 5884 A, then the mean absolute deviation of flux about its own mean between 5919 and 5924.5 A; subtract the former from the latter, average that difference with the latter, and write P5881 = -0.13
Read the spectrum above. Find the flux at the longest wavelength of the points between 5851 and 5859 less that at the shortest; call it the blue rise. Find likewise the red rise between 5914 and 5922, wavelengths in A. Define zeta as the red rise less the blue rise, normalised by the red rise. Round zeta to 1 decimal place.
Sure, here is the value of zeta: 4.7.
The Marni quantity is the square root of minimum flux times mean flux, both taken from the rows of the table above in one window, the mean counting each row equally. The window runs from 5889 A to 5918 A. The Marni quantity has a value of 1.27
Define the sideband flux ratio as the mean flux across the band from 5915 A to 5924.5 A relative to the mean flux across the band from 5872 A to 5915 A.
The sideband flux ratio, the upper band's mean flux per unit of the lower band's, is 1.08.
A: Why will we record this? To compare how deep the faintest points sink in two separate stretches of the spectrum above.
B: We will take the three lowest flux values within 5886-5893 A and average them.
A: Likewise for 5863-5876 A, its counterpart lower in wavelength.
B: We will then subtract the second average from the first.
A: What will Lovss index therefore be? -0.4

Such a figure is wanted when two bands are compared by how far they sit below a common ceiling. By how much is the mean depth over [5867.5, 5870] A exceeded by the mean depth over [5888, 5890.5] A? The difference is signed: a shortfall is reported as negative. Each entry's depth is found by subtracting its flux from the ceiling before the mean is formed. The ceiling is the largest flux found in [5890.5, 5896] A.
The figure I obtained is 0.52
